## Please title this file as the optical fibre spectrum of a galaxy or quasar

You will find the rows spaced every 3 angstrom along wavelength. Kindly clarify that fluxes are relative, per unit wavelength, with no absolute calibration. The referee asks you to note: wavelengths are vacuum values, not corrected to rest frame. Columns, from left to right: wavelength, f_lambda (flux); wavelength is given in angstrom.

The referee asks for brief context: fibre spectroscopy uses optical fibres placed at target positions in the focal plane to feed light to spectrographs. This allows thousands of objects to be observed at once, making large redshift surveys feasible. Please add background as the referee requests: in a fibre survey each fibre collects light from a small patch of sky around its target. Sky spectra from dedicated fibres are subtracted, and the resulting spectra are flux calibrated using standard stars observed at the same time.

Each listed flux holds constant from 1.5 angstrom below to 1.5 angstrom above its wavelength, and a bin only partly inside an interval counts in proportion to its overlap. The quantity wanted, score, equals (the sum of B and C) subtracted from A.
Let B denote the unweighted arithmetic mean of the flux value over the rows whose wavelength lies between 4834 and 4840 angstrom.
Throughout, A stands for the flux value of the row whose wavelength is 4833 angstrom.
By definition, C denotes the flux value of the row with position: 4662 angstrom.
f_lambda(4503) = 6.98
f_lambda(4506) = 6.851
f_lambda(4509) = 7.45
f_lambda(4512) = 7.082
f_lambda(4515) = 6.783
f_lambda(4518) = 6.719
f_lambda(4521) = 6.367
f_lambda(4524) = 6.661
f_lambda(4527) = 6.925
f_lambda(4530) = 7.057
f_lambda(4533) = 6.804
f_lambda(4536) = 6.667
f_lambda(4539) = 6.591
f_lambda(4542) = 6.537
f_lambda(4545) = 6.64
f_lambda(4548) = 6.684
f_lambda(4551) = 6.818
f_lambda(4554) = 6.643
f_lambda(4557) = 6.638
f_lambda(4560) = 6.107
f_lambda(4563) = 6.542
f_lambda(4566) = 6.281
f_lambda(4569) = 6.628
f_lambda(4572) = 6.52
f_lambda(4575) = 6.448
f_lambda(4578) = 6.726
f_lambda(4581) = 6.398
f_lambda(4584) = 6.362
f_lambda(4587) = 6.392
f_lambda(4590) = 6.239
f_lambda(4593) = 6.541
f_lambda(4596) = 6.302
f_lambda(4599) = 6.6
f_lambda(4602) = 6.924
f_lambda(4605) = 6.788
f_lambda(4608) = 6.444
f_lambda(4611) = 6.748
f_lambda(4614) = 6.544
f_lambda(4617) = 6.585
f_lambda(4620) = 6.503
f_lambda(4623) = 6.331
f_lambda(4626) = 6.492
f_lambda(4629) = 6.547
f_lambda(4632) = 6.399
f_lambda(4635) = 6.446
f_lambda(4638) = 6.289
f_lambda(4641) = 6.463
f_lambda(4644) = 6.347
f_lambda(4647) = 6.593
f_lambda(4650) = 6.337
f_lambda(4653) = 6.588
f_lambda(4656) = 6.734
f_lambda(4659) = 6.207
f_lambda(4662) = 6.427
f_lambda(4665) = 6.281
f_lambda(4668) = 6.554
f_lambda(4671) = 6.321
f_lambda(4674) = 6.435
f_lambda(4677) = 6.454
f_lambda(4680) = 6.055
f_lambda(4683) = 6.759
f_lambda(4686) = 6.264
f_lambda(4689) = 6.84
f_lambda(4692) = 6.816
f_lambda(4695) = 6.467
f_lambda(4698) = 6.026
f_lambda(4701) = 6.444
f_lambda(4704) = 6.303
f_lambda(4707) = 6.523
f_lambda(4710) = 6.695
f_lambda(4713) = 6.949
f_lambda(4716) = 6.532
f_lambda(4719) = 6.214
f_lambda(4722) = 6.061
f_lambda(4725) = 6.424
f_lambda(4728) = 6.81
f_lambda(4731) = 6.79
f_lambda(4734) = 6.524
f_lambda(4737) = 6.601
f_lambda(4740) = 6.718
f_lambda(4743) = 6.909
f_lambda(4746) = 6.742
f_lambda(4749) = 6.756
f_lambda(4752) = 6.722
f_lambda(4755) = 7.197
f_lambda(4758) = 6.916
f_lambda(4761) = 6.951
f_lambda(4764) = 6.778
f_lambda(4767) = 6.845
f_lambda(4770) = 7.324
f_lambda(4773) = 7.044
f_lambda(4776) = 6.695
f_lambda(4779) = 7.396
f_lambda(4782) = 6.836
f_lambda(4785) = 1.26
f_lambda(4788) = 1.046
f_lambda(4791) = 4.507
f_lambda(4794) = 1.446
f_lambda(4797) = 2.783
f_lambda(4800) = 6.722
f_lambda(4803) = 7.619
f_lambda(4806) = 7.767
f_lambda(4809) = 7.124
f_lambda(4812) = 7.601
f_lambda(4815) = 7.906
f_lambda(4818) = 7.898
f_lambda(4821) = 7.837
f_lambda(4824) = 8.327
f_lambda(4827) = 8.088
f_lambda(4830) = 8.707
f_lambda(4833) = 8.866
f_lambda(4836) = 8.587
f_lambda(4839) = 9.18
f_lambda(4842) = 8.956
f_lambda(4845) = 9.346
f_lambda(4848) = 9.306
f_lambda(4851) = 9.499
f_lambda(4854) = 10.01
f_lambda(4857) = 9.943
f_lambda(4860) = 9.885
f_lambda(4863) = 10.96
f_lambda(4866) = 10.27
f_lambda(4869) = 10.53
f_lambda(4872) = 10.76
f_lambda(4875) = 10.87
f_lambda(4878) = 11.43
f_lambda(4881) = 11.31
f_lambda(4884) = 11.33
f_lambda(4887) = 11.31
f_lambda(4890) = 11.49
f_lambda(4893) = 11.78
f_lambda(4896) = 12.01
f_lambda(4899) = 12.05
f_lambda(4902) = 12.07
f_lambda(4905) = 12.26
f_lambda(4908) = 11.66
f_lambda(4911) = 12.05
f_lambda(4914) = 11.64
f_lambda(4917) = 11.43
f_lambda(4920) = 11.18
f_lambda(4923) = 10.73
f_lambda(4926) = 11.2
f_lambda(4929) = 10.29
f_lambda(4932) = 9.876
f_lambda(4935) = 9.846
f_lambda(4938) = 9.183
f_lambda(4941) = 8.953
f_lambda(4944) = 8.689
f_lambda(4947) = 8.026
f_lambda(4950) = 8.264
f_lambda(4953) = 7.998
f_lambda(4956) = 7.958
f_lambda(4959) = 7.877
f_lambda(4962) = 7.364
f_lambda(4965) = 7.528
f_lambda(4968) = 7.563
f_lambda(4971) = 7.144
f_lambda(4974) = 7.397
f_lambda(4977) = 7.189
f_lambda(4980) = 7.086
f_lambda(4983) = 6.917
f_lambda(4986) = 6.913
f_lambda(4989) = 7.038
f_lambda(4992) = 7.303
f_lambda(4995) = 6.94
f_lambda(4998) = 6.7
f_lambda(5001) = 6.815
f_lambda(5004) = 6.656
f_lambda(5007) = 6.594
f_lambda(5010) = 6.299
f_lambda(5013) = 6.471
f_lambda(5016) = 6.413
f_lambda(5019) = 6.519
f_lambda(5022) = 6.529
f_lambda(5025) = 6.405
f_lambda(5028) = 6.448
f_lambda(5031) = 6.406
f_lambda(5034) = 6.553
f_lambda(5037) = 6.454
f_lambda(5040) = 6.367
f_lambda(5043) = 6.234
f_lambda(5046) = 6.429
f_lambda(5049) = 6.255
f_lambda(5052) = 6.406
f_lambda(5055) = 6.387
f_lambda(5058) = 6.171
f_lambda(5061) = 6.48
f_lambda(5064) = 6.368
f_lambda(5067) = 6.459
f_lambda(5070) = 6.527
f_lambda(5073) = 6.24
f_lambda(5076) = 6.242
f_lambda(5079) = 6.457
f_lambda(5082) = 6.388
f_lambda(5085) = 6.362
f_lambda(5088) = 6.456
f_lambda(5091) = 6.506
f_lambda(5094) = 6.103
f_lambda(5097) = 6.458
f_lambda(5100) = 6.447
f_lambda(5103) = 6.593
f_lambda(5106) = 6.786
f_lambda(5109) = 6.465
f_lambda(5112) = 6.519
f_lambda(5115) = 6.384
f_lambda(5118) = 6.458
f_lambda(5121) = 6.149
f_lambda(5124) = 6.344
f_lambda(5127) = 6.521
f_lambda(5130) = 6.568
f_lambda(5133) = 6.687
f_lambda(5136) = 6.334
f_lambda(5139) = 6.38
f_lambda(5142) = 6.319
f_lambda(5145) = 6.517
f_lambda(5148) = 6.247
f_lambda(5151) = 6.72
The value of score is -6.44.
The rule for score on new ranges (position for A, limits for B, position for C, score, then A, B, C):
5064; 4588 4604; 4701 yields -6.60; 6.368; 6.52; 6.444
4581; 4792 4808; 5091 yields -5.38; 6.398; 5.27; 6.506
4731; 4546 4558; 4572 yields -6.43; 6.79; 6.70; 6.52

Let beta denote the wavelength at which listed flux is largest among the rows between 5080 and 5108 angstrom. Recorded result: 5106 angstrom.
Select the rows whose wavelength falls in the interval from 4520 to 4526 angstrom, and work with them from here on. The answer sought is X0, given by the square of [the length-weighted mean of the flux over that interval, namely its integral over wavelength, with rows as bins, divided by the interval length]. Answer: 43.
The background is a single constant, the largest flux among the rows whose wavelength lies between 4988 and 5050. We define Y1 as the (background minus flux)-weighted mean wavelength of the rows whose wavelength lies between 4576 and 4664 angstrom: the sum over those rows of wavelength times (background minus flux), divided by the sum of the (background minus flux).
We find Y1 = 4620.7 angstrom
